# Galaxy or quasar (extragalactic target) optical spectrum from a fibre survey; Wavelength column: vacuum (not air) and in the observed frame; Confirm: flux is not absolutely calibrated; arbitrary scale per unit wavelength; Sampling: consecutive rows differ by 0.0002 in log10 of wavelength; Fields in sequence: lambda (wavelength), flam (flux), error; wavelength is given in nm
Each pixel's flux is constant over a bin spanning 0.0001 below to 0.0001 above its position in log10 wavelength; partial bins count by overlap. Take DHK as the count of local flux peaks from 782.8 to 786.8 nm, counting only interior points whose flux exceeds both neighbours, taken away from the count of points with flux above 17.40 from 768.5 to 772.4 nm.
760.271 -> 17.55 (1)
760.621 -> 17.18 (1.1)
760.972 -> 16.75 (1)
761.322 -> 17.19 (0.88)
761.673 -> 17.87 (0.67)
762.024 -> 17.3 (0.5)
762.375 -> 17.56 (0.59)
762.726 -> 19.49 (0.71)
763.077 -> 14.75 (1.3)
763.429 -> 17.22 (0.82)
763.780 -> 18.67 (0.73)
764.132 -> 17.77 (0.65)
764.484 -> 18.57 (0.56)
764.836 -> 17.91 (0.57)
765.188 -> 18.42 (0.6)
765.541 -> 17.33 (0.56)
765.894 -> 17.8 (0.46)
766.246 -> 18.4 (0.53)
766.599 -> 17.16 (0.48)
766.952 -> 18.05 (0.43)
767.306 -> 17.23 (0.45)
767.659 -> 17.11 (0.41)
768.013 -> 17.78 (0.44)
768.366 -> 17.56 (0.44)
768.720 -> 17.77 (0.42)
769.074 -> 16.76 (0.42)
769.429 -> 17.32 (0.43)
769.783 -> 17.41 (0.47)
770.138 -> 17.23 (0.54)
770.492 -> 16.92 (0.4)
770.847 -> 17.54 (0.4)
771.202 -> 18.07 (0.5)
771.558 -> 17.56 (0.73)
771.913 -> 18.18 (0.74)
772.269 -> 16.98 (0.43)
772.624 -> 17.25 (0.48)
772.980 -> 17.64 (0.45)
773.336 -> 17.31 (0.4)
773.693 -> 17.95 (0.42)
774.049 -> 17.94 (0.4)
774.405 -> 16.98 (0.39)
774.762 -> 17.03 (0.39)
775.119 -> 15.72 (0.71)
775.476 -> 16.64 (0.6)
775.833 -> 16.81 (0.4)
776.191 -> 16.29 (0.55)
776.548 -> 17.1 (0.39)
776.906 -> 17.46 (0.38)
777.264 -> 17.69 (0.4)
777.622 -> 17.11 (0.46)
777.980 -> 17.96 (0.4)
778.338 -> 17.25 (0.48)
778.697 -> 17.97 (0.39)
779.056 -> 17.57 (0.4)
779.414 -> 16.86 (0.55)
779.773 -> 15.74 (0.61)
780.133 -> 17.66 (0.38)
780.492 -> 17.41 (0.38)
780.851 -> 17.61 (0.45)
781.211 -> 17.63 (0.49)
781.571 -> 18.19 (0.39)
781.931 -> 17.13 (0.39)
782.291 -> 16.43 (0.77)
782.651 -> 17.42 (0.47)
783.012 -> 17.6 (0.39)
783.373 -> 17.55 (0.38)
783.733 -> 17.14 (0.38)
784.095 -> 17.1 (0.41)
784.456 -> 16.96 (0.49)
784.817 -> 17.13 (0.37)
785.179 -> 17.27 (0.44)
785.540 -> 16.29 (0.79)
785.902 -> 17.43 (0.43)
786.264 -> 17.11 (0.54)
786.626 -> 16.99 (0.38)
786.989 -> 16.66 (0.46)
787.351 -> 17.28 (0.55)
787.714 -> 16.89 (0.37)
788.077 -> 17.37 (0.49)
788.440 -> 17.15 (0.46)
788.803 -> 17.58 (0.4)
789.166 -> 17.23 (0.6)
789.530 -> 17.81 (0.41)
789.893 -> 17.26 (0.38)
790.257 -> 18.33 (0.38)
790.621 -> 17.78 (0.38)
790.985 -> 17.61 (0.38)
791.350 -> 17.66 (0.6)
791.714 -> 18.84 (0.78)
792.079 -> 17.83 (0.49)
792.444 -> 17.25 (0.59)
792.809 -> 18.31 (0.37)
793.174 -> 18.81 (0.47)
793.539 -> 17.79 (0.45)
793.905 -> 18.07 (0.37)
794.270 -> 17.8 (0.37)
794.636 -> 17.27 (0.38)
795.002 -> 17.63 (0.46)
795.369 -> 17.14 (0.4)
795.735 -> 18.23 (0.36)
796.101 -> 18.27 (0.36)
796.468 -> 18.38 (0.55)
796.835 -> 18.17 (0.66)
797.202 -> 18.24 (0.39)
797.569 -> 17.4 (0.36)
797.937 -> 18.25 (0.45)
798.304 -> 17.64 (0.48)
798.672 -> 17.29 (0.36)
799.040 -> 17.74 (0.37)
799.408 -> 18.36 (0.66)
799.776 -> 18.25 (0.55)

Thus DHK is 4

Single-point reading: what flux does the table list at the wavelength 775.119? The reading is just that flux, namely 15.72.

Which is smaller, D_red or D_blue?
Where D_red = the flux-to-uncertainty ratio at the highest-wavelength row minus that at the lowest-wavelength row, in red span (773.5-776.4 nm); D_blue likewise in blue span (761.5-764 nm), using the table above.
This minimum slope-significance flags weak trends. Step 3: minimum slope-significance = -13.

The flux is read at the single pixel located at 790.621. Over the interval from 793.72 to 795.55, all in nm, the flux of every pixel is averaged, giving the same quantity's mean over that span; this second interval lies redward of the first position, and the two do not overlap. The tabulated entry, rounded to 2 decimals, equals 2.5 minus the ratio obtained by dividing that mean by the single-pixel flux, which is 1.51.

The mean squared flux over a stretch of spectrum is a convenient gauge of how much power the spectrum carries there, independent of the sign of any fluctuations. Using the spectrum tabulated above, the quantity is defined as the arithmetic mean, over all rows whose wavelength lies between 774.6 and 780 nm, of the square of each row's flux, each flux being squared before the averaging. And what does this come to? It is 290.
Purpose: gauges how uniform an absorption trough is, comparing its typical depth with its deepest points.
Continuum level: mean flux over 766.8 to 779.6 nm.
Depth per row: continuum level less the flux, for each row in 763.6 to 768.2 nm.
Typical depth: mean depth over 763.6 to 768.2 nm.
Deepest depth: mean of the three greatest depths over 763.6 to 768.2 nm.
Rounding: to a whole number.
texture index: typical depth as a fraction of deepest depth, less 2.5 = -6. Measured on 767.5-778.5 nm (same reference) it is -2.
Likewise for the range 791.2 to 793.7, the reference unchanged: 1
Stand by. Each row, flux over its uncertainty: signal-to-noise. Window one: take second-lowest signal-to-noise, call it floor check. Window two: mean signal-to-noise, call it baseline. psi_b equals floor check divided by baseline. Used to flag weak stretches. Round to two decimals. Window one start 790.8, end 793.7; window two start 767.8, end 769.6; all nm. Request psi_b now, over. 0.72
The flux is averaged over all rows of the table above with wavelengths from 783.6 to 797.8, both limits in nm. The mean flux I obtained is 17.6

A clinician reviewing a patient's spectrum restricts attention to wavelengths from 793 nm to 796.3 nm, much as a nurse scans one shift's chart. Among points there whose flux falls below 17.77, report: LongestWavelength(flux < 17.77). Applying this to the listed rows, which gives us 795.369 nm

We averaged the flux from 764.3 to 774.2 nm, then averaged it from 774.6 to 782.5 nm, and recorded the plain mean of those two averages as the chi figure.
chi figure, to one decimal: 17.4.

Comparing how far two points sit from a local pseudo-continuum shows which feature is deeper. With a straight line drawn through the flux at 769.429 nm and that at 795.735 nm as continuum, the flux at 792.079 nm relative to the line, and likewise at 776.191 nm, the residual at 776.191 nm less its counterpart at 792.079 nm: -1.0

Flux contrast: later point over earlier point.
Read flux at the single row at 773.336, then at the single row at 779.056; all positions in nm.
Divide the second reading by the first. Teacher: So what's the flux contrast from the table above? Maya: 1.02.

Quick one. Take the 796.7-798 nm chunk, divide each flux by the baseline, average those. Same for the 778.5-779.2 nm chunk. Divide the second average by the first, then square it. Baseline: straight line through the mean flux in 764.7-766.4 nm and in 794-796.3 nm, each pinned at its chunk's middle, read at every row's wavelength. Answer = 0.96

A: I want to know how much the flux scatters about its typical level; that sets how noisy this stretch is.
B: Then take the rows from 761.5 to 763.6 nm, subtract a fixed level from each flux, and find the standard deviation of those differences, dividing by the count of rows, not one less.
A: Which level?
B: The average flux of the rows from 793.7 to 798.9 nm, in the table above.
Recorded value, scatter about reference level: 1.39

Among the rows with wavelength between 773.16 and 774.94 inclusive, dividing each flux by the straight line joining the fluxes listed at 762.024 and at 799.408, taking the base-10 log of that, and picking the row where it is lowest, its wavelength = 774.405 nm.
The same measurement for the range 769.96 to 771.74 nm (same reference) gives 770.492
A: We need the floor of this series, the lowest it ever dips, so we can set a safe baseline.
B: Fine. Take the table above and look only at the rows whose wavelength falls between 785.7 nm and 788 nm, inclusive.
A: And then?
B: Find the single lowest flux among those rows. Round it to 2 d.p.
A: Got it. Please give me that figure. 16.66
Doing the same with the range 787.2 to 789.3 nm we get 16.89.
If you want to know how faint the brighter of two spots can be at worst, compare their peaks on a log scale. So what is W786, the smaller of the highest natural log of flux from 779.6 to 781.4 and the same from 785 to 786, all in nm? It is 2.86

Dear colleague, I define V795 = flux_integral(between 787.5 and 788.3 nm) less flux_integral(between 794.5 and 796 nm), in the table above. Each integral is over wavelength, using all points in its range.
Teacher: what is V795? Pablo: -13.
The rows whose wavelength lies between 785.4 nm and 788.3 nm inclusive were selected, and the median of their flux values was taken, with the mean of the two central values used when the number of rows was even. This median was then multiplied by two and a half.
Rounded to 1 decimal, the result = 42.6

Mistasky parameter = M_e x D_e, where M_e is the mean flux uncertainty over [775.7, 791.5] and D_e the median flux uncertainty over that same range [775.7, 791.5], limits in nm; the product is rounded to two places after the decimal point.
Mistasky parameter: 0.18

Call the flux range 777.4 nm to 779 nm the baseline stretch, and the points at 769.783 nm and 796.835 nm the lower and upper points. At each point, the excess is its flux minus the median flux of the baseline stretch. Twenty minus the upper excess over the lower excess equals 22.9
